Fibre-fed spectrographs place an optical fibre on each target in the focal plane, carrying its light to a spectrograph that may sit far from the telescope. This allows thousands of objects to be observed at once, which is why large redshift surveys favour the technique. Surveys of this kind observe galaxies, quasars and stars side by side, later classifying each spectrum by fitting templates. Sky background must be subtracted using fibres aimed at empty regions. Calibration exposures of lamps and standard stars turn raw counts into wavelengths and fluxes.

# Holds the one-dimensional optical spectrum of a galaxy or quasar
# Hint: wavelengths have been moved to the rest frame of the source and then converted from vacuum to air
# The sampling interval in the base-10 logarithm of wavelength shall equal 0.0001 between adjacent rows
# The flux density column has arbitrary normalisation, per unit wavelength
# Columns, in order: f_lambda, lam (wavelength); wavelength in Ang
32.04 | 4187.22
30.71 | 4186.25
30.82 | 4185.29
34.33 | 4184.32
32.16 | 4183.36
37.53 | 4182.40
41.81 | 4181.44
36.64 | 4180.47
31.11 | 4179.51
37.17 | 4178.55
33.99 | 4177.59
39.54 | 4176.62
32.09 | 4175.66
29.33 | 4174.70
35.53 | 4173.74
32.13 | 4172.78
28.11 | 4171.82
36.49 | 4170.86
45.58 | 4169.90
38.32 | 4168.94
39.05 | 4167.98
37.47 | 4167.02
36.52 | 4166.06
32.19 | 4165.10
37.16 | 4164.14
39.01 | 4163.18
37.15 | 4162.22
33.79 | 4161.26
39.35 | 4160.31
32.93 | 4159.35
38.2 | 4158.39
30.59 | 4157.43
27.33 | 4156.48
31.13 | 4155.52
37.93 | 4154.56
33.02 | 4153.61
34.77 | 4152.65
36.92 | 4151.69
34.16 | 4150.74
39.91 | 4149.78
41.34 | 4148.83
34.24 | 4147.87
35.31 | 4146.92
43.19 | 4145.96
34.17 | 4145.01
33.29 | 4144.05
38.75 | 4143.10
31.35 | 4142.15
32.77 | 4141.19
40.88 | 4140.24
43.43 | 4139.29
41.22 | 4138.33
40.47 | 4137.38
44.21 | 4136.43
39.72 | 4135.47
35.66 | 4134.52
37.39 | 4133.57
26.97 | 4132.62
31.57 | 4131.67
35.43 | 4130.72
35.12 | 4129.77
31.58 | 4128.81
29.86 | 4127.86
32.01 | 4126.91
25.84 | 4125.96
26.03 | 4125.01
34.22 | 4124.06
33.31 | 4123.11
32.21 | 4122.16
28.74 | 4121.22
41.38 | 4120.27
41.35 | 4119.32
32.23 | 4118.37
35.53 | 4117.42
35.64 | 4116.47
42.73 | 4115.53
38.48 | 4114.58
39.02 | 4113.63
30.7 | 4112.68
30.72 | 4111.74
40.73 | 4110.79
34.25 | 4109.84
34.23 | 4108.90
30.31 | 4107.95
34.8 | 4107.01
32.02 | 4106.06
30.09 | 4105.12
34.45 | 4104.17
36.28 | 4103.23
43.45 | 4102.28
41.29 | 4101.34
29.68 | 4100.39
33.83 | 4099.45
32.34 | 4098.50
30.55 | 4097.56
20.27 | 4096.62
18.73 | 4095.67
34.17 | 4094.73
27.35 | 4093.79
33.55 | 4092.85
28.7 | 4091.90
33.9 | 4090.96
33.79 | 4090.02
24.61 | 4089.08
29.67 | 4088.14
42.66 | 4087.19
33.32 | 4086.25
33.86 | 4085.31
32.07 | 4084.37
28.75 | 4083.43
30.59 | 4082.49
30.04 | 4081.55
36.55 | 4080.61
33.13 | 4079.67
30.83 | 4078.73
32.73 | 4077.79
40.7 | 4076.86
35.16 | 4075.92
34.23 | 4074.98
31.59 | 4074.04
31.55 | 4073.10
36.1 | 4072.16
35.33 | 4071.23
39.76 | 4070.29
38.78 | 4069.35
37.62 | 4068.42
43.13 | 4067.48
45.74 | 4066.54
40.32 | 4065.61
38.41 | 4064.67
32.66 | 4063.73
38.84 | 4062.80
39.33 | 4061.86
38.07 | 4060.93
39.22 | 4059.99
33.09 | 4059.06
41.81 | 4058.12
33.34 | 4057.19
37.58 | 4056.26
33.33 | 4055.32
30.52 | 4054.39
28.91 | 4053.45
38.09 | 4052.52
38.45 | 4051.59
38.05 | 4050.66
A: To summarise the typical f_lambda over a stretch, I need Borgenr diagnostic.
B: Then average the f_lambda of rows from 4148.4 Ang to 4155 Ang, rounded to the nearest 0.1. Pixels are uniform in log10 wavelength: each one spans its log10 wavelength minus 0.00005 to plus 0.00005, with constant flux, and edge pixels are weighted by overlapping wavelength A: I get 36.9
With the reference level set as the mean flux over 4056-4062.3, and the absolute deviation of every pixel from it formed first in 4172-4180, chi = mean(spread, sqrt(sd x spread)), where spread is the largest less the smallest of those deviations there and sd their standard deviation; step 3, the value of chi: 6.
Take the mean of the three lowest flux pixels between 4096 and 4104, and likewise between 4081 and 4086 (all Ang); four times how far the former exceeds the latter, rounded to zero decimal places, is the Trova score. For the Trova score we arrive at -12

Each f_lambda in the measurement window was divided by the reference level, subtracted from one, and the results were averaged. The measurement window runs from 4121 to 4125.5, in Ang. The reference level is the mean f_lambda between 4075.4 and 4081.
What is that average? 0.11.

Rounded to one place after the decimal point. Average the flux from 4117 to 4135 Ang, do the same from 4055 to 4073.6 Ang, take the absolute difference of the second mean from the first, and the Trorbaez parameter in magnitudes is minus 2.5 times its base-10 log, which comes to -1.7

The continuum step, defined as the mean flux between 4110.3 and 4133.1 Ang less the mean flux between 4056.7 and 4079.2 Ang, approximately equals -3.2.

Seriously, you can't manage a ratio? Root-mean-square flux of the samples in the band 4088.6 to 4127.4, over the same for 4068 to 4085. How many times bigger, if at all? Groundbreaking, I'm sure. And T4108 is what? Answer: 0.97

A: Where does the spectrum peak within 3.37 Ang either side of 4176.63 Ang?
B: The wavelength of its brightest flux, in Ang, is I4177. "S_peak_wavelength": 4176.62 Ang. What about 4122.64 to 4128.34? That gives 4124.06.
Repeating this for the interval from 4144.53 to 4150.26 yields 4145.96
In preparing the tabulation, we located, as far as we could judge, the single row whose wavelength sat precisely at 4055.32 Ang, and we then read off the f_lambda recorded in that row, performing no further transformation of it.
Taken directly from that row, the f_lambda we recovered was 33.33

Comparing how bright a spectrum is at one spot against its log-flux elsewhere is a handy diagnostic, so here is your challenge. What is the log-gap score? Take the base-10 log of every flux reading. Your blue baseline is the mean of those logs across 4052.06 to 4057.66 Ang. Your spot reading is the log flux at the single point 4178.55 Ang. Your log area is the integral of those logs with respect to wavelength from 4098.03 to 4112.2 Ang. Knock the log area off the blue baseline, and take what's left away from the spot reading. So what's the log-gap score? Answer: 21.8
